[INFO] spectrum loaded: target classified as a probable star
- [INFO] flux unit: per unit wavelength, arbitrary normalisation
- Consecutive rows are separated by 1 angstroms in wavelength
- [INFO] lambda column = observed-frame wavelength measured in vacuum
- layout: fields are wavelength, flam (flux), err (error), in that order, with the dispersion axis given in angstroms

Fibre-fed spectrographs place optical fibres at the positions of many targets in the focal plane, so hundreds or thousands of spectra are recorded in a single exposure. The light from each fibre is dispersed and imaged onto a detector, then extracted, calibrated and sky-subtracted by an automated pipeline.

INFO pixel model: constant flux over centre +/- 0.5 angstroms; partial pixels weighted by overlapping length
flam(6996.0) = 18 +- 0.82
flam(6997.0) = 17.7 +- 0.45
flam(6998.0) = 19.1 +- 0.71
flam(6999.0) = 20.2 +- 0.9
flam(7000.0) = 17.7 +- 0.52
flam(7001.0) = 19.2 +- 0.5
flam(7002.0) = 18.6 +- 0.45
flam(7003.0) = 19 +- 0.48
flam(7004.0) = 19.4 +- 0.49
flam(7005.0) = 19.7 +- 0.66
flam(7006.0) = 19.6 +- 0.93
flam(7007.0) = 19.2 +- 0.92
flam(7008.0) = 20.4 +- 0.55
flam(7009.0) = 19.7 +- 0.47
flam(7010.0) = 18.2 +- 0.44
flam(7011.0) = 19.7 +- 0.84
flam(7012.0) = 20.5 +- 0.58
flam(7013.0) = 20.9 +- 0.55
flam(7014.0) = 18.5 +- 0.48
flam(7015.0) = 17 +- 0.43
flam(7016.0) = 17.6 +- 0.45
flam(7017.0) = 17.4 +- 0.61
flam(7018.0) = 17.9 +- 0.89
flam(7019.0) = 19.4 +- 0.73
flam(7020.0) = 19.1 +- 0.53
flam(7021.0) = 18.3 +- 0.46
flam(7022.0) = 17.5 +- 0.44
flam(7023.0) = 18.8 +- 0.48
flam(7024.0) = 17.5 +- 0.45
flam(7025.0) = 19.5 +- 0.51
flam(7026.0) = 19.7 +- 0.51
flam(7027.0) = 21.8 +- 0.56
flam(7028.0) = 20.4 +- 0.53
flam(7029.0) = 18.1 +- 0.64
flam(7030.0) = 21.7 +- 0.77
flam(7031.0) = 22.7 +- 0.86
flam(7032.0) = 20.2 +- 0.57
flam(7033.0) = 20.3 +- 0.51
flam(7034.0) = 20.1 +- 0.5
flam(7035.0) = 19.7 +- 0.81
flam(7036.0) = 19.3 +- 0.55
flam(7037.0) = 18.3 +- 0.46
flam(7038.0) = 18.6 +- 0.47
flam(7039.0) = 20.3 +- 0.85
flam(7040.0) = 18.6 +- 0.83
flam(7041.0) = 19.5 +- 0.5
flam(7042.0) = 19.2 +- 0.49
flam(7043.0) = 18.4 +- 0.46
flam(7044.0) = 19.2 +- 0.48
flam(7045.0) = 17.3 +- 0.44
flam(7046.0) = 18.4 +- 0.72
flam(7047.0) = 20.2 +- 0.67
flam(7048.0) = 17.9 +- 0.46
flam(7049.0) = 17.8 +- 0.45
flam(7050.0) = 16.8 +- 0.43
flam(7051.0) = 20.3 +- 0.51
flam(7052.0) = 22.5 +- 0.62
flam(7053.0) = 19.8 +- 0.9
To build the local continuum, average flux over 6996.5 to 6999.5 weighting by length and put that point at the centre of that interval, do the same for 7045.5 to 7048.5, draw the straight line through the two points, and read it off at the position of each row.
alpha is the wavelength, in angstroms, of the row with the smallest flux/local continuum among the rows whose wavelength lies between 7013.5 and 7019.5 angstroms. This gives 7015.0 angstroms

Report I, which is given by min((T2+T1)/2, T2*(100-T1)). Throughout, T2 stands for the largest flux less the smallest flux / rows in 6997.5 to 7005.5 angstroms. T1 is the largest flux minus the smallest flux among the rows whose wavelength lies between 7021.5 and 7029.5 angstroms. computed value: 3.4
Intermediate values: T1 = 4.3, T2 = 2.5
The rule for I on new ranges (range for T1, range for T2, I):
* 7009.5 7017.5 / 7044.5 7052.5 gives 4.8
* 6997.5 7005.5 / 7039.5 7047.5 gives 2.7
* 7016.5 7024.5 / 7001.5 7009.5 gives 1.9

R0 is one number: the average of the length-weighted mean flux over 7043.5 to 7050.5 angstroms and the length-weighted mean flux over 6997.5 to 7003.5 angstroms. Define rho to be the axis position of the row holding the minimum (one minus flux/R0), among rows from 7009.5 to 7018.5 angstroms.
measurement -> 7013.0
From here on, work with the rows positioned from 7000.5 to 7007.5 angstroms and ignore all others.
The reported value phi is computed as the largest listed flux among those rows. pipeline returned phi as 19.7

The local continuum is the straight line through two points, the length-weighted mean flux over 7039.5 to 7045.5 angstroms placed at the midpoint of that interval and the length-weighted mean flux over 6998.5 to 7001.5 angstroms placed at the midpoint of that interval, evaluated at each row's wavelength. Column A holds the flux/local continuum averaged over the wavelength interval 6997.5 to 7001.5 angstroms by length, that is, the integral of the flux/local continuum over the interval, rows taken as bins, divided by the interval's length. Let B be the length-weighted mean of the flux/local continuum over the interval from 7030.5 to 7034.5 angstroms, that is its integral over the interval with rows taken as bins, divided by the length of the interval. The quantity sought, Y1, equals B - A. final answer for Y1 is 0.11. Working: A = 1.00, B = 1.11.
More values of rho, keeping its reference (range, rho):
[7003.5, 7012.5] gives 7012.0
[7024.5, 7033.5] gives 7031.0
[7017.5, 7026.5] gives 7026.0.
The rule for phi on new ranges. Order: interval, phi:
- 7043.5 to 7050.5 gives 20.2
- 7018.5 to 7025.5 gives 19.5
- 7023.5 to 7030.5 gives 21.8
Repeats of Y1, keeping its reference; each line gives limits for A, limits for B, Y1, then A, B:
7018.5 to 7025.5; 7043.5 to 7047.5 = 0.02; 0.99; 1.01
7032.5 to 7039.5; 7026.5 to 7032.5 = 0.07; 1.04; 1.11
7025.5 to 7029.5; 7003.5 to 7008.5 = -0.03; 1.06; 1.04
